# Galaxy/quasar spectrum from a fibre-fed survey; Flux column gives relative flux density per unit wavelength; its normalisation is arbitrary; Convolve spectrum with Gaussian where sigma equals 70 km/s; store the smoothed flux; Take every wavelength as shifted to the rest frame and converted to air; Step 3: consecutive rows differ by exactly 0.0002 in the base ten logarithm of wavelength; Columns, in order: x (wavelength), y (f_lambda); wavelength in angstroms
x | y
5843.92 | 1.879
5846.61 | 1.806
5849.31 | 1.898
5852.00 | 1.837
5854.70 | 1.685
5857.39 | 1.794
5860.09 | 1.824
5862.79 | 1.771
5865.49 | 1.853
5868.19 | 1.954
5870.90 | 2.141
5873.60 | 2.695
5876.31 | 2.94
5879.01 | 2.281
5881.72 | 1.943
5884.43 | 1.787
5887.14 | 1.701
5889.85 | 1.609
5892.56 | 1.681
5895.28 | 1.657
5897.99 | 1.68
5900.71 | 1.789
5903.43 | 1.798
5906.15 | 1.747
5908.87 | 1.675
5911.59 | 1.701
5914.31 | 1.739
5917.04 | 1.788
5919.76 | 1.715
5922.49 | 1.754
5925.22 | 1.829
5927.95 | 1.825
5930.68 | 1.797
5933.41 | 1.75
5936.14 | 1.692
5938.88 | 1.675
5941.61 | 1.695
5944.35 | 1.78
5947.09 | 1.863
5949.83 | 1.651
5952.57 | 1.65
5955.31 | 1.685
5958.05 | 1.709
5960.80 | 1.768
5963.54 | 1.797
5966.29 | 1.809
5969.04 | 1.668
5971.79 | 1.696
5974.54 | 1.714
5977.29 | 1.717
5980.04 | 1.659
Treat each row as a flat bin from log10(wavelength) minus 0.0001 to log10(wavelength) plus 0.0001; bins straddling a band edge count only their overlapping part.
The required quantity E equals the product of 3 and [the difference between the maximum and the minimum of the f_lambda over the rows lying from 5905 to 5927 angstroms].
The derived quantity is 0.5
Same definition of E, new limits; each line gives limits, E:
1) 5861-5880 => 3.5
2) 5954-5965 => 0.3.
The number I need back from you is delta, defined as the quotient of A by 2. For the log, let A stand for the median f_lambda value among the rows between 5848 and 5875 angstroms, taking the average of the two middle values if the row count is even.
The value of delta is 0.92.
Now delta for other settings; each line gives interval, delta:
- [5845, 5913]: 0.90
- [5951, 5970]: 0.85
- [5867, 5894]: 0.97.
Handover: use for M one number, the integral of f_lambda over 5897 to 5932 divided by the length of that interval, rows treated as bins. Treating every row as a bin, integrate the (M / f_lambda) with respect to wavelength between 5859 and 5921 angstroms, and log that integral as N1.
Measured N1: 59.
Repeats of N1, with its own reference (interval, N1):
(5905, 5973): 69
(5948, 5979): 32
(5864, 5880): 13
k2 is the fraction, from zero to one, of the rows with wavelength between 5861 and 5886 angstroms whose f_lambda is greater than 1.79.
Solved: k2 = 0.78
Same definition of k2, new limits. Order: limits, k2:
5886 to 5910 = 0.11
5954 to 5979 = 0.22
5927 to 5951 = 0.33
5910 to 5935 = 0.33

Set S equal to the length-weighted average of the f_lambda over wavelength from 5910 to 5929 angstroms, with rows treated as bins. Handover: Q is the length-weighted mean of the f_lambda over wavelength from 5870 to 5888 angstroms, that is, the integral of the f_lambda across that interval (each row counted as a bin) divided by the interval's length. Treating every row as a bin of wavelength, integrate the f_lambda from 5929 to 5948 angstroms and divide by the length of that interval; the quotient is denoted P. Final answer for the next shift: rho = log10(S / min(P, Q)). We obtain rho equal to 0.003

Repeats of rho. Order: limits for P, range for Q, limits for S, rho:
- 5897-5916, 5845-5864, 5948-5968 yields -0.002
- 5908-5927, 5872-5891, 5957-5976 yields -0.002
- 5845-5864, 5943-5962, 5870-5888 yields 0.110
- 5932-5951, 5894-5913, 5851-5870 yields 0.025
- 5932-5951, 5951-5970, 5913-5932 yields 0.013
